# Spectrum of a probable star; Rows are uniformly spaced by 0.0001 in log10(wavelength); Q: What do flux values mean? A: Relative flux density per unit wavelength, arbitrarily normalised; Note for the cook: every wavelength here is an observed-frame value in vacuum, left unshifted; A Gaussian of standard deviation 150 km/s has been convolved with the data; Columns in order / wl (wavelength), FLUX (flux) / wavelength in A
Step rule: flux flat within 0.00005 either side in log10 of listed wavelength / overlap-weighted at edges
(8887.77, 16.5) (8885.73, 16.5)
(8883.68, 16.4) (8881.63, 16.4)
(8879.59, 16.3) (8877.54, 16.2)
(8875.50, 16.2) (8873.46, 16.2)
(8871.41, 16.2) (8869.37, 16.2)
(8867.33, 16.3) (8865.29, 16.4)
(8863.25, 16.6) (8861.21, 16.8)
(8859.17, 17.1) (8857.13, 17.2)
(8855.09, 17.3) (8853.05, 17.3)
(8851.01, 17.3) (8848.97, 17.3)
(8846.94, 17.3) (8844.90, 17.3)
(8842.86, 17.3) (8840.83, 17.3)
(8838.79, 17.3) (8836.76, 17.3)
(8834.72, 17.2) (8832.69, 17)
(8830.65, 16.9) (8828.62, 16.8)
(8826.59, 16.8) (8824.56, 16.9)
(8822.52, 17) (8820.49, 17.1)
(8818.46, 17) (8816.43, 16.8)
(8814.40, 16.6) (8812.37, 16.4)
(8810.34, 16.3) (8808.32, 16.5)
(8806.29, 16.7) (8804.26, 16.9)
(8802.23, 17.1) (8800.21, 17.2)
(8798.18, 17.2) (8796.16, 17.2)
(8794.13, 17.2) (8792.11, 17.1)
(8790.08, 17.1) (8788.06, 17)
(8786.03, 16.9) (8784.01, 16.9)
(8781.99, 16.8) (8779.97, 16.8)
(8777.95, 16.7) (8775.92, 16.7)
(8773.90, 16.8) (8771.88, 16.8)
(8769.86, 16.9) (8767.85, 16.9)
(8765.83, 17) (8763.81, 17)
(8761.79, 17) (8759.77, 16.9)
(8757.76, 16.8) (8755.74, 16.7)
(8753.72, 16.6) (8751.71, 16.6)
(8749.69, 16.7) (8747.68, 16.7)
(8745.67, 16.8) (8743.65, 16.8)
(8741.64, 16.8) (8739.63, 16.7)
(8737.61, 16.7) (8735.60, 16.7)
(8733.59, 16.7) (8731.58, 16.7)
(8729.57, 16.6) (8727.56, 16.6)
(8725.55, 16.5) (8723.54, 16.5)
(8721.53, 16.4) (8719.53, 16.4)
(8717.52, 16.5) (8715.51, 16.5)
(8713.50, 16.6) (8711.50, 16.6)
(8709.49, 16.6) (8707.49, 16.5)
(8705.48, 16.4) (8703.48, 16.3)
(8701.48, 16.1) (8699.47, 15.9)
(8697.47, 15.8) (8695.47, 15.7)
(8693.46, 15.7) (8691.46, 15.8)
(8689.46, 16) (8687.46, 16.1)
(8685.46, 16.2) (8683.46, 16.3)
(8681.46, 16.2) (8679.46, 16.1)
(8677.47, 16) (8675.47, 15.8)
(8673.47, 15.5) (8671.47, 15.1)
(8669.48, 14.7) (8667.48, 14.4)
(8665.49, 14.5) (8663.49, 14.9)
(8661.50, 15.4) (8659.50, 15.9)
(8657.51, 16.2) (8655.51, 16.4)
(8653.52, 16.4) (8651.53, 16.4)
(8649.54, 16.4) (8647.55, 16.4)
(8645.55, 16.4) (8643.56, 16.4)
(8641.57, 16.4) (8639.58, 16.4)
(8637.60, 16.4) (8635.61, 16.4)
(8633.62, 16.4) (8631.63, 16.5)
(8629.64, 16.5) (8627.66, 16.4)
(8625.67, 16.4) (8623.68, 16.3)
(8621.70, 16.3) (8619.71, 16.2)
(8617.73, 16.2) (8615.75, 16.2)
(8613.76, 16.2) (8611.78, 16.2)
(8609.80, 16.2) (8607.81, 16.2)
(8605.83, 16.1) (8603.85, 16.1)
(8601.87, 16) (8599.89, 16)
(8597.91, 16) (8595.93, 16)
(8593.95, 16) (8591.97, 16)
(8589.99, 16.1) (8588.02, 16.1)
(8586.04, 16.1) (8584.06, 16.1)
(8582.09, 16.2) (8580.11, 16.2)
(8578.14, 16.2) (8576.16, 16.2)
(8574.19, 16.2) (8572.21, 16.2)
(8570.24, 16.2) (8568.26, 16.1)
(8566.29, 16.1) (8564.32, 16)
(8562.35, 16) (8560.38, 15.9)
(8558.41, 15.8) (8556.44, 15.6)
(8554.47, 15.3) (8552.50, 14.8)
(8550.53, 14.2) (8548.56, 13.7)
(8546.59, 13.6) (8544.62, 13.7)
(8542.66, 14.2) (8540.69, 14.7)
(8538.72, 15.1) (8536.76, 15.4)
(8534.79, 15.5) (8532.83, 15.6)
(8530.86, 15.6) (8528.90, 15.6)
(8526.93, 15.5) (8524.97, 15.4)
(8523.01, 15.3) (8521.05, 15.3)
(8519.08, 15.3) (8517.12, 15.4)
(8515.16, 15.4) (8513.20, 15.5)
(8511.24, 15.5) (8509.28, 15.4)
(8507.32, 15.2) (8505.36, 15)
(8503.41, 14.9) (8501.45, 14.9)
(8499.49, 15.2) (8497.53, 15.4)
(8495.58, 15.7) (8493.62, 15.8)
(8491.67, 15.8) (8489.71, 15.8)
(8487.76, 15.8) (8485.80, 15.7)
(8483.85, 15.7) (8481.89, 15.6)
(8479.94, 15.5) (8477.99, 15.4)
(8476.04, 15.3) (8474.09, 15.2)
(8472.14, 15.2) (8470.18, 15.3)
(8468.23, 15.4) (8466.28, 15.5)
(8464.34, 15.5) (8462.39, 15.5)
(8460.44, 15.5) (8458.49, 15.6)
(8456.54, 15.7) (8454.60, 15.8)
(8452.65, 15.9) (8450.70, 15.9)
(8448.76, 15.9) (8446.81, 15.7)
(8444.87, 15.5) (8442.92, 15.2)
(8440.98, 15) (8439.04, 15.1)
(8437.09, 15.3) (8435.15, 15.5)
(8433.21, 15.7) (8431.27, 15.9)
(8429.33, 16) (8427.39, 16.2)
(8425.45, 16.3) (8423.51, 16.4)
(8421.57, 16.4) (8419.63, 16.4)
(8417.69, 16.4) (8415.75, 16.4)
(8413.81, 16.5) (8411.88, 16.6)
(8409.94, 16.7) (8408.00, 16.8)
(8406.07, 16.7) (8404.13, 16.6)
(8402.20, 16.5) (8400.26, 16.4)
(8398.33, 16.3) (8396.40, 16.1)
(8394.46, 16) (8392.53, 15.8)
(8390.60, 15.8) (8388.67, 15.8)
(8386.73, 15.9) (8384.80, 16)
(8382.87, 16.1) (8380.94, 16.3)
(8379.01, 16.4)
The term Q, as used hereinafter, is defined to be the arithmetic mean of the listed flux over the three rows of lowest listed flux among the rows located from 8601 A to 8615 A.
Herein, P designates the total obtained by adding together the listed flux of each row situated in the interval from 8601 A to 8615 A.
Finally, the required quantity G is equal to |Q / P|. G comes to 0.142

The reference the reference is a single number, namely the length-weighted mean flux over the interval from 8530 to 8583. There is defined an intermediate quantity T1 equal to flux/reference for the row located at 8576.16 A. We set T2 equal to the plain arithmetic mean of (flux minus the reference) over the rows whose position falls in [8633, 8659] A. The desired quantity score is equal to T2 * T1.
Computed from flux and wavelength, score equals 1.0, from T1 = 1.05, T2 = 0.97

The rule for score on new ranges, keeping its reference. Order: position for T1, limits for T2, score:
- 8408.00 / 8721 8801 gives 1.5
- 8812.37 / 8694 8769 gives 1.2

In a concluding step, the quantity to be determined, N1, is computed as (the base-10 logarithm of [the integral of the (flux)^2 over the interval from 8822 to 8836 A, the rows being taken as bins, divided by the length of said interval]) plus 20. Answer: 22.5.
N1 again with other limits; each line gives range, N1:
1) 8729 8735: 22.4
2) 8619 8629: 22.4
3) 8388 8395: 22.4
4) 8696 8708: 22.4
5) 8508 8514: 22.4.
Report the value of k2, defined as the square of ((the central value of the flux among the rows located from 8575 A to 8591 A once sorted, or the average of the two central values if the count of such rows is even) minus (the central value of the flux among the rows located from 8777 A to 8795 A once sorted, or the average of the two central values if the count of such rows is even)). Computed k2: 0.6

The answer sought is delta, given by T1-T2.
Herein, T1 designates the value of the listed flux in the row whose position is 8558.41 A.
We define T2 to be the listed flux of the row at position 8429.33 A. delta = -0.20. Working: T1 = 15.8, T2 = 16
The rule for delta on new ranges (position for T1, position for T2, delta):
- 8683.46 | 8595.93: 0.30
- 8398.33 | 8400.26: -0.10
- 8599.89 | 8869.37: -0.20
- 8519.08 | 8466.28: -0.20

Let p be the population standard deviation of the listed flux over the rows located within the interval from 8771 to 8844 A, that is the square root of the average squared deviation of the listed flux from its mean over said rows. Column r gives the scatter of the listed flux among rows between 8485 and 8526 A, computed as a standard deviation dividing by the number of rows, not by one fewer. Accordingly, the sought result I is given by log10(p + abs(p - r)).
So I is -0.56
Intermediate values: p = 0.25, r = 0.28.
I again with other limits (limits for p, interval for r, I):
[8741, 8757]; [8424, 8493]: -0.53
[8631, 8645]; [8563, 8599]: -1.09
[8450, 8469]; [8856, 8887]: -0.50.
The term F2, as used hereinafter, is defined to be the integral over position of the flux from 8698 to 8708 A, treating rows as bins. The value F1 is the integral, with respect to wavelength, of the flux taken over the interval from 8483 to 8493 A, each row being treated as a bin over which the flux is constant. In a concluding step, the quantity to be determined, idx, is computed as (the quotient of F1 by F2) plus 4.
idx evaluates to 4.97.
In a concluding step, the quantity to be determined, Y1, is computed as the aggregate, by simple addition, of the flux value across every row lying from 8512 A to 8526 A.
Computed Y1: 108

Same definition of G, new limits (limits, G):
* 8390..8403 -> 0.141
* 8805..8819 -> 0.141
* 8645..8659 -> 0.143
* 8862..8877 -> 0.142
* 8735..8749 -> 0.142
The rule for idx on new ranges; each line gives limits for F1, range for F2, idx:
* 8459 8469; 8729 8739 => 4.93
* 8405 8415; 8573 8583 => 5.03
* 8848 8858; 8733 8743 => 5.03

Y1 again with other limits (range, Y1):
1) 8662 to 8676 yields 105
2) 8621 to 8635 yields 115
